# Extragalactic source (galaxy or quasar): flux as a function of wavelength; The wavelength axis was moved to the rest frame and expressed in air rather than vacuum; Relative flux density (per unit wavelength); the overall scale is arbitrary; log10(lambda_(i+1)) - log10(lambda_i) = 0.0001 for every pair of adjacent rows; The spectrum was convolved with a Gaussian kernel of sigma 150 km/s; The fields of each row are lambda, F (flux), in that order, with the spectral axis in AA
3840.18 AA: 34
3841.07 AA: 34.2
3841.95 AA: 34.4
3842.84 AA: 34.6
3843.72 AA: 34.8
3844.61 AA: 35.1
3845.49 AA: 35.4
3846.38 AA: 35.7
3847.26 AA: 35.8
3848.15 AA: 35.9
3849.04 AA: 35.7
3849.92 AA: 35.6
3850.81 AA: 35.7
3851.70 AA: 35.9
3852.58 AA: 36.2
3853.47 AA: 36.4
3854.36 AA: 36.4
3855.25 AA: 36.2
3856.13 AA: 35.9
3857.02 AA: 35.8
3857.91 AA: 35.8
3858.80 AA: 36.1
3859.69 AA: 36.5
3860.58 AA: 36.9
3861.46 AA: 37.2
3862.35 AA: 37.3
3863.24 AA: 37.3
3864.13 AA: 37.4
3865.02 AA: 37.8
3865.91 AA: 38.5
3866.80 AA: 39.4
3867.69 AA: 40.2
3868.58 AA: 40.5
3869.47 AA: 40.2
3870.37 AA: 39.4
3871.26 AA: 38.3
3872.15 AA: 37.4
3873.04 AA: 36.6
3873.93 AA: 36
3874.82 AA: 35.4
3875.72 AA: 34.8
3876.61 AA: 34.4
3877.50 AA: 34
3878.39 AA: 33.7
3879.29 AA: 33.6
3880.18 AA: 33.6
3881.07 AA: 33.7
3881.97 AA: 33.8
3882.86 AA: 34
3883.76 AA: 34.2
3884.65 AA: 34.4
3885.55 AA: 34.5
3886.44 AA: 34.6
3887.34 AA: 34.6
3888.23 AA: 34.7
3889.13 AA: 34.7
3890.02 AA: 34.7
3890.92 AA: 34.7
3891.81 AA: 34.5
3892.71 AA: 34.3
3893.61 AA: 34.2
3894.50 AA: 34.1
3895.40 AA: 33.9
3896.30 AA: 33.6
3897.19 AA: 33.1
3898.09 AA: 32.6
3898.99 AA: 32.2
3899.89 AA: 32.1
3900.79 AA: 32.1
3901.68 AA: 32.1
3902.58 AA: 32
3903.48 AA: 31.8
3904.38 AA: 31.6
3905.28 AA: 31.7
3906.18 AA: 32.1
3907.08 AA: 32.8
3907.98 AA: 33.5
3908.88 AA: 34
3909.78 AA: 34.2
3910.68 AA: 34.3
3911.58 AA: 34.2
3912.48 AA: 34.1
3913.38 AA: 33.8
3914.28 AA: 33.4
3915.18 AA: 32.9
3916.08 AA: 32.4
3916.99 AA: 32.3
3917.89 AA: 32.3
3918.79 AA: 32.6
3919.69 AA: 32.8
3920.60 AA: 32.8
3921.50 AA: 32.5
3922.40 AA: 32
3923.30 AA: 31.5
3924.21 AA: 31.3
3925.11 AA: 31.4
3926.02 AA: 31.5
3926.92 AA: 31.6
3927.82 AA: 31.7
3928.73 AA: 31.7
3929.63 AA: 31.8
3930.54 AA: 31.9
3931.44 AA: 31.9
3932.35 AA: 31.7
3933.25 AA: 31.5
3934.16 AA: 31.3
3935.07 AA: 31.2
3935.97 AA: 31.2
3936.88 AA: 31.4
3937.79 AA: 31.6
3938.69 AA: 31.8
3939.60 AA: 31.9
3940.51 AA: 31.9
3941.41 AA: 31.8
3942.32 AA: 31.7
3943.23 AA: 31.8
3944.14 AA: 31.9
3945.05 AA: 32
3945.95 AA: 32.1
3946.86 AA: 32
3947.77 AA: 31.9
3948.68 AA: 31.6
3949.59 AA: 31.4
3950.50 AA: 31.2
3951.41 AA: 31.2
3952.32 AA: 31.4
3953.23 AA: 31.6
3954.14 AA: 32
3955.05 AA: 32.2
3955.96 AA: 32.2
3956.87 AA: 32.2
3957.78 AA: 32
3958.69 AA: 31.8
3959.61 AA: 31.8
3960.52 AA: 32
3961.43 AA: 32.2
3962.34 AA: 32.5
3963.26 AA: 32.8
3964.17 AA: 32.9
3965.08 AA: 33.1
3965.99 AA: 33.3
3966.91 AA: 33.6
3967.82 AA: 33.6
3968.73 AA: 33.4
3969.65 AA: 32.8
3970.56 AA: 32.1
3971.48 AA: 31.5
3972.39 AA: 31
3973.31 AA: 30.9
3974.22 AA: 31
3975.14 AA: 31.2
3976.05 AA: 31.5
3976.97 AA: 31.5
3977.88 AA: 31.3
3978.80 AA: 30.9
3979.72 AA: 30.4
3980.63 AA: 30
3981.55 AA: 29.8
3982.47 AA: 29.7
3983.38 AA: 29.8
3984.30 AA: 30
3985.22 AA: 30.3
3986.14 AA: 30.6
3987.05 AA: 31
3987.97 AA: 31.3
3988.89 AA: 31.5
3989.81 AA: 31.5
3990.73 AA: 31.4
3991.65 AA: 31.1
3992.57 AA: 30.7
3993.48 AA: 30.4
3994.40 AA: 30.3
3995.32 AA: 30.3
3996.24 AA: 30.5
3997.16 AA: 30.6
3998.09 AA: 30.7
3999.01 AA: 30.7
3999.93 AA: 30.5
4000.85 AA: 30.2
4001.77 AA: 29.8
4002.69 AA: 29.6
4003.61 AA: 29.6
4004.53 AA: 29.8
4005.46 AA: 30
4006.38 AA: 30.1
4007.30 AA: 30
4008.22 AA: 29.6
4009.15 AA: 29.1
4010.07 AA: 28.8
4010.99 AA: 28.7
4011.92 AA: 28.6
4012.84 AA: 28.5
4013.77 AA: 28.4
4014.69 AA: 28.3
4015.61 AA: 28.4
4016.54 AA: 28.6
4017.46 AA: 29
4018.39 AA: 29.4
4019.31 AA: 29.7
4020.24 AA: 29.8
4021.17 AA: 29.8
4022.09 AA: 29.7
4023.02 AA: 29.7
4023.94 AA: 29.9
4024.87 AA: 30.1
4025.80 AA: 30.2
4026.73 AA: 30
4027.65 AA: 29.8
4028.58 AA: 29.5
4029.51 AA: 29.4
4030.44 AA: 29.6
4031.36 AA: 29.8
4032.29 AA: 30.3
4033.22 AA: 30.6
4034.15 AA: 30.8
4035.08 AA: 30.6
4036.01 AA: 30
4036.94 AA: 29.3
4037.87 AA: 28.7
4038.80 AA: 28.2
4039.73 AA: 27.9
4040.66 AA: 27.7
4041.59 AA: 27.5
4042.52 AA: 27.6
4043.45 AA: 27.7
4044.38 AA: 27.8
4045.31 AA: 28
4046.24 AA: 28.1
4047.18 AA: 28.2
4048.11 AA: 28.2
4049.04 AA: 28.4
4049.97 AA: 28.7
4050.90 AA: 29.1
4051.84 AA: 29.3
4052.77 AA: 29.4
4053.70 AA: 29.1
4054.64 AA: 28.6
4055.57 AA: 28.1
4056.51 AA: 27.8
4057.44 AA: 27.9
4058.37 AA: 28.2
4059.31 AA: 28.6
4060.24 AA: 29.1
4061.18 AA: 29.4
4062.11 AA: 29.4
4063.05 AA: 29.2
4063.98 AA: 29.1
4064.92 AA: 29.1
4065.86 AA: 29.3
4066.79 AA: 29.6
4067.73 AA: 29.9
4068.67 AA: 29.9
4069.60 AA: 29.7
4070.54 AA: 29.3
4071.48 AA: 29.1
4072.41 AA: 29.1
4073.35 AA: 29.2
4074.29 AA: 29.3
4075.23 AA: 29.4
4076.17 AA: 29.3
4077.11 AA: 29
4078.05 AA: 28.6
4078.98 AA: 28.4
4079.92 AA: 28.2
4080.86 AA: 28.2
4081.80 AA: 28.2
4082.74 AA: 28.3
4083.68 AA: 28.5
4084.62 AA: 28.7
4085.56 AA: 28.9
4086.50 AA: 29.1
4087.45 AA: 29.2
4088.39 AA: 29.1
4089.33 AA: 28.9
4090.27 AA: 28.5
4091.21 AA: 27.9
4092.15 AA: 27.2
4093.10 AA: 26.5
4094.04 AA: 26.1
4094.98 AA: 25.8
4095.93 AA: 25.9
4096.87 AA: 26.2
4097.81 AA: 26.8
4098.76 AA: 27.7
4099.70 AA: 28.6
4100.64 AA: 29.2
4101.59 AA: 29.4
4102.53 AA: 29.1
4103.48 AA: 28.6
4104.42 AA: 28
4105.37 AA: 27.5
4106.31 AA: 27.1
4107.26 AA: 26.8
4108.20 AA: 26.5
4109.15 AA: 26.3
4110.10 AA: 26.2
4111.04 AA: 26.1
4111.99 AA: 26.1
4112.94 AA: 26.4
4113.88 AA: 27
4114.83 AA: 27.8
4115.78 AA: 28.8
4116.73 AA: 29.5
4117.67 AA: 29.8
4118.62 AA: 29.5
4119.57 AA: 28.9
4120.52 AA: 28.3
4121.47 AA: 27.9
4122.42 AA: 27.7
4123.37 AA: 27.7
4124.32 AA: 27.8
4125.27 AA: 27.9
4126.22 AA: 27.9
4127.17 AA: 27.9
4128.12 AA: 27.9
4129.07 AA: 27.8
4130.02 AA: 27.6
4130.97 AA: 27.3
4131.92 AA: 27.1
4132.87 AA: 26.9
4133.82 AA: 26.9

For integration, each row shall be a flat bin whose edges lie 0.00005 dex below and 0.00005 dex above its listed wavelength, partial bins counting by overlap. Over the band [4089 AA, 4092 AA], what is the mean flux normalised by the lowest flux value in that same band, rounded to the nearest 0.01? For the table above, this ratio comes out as 1.02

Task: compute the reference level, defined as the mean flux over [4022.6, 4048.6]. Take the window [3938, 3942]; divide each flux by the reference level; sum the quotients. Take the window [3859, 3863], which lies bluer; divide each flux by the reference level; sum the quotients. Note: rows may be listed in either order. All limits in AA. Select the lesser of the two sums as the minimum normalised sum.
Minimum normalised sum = 4.38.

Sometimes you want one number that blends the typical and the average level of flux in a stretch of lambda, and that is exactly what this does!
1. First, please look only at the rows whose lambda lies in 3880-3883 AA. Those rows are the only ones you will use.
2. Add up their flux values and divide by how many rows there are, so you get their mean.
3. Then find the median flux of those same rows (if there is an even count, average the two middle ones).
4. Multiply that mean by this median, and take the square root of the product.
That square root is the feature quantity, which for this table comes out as 33.8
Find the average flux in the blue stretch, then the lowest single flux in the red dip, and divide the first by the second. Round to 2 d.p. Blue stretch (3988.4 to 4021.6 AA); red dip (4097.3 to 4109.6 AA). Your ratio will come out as 1.13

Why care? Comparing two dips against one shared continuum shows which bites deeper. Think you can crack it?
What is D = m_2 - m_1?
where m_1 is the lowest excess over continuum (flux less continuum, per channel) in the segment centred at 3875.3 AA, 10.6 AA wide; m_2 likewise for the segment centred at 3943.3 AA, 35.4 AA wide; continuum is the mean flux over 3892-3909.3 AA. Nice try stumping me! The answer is -2.4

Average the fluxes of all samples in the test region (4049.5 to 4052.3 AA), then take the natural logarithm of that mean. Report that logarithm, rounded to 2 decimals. 3.37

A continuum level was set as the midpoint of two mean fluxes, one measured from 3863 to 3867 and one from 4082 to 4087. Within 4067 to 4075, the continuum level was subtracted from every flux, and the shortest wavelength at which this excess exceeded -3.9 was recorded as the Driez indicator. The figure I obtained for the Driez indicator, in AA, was 4067.73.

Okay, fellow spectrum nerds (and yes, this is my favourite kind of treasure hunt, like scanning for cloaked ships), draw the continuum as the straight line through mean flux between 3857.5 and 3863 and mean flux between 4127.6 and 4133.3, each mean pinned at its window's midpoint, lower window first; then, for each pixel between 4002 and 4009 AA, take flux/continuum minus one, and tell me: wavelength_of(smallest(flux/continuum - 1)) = 4002.69 AA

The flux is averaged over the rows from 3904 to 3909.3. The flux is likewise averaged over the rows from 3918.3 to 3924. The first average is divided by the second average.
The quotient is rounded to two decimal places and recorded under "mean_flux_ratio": 1.01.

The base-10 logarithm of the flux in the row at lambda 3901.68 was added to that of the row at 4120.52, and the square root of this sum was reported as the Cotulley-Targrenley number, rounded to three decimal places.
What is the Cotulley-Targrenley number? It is 1.720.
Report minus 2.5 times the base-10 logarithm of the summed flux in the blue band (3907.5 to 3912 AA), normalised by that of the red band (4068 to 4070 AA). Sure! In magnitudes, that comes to -1.1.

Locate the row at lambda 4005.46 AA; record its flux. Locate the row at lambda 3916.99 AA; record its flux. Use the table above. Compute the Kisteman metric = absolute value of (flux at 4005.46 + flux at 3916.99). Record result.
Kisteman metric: 62.3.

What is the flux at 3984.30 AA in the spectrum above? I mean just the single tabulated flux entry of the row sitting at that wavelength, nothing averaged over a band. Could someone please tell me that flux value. 30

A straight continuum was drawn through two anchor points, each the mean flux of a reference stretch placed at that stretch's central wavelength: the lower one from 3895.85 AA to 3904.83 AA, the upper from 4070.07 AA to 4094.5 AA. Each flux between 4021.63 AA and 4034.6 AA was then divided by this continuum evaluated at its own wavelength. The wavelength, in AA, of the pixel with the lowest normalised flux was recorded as 4029.51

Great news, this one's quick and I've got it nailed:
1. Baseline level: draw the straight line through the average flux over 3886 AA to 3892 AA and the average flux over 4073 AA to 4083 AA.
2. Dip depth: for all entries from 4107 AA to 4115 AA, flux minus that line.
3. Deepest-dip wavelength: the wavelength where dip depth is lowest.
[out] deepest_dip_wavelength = 4111.04 AA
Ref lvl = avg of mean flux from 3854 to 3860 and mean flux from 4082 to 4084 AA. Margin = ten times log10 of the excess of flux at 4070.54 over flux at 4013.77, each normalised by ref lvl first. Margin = -15.5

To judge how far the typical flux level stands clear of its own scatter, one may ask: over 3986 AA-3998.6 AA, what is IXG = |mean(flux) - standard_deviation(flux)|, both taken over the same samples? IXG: 30.4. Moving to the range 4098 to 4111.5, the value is 26.5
